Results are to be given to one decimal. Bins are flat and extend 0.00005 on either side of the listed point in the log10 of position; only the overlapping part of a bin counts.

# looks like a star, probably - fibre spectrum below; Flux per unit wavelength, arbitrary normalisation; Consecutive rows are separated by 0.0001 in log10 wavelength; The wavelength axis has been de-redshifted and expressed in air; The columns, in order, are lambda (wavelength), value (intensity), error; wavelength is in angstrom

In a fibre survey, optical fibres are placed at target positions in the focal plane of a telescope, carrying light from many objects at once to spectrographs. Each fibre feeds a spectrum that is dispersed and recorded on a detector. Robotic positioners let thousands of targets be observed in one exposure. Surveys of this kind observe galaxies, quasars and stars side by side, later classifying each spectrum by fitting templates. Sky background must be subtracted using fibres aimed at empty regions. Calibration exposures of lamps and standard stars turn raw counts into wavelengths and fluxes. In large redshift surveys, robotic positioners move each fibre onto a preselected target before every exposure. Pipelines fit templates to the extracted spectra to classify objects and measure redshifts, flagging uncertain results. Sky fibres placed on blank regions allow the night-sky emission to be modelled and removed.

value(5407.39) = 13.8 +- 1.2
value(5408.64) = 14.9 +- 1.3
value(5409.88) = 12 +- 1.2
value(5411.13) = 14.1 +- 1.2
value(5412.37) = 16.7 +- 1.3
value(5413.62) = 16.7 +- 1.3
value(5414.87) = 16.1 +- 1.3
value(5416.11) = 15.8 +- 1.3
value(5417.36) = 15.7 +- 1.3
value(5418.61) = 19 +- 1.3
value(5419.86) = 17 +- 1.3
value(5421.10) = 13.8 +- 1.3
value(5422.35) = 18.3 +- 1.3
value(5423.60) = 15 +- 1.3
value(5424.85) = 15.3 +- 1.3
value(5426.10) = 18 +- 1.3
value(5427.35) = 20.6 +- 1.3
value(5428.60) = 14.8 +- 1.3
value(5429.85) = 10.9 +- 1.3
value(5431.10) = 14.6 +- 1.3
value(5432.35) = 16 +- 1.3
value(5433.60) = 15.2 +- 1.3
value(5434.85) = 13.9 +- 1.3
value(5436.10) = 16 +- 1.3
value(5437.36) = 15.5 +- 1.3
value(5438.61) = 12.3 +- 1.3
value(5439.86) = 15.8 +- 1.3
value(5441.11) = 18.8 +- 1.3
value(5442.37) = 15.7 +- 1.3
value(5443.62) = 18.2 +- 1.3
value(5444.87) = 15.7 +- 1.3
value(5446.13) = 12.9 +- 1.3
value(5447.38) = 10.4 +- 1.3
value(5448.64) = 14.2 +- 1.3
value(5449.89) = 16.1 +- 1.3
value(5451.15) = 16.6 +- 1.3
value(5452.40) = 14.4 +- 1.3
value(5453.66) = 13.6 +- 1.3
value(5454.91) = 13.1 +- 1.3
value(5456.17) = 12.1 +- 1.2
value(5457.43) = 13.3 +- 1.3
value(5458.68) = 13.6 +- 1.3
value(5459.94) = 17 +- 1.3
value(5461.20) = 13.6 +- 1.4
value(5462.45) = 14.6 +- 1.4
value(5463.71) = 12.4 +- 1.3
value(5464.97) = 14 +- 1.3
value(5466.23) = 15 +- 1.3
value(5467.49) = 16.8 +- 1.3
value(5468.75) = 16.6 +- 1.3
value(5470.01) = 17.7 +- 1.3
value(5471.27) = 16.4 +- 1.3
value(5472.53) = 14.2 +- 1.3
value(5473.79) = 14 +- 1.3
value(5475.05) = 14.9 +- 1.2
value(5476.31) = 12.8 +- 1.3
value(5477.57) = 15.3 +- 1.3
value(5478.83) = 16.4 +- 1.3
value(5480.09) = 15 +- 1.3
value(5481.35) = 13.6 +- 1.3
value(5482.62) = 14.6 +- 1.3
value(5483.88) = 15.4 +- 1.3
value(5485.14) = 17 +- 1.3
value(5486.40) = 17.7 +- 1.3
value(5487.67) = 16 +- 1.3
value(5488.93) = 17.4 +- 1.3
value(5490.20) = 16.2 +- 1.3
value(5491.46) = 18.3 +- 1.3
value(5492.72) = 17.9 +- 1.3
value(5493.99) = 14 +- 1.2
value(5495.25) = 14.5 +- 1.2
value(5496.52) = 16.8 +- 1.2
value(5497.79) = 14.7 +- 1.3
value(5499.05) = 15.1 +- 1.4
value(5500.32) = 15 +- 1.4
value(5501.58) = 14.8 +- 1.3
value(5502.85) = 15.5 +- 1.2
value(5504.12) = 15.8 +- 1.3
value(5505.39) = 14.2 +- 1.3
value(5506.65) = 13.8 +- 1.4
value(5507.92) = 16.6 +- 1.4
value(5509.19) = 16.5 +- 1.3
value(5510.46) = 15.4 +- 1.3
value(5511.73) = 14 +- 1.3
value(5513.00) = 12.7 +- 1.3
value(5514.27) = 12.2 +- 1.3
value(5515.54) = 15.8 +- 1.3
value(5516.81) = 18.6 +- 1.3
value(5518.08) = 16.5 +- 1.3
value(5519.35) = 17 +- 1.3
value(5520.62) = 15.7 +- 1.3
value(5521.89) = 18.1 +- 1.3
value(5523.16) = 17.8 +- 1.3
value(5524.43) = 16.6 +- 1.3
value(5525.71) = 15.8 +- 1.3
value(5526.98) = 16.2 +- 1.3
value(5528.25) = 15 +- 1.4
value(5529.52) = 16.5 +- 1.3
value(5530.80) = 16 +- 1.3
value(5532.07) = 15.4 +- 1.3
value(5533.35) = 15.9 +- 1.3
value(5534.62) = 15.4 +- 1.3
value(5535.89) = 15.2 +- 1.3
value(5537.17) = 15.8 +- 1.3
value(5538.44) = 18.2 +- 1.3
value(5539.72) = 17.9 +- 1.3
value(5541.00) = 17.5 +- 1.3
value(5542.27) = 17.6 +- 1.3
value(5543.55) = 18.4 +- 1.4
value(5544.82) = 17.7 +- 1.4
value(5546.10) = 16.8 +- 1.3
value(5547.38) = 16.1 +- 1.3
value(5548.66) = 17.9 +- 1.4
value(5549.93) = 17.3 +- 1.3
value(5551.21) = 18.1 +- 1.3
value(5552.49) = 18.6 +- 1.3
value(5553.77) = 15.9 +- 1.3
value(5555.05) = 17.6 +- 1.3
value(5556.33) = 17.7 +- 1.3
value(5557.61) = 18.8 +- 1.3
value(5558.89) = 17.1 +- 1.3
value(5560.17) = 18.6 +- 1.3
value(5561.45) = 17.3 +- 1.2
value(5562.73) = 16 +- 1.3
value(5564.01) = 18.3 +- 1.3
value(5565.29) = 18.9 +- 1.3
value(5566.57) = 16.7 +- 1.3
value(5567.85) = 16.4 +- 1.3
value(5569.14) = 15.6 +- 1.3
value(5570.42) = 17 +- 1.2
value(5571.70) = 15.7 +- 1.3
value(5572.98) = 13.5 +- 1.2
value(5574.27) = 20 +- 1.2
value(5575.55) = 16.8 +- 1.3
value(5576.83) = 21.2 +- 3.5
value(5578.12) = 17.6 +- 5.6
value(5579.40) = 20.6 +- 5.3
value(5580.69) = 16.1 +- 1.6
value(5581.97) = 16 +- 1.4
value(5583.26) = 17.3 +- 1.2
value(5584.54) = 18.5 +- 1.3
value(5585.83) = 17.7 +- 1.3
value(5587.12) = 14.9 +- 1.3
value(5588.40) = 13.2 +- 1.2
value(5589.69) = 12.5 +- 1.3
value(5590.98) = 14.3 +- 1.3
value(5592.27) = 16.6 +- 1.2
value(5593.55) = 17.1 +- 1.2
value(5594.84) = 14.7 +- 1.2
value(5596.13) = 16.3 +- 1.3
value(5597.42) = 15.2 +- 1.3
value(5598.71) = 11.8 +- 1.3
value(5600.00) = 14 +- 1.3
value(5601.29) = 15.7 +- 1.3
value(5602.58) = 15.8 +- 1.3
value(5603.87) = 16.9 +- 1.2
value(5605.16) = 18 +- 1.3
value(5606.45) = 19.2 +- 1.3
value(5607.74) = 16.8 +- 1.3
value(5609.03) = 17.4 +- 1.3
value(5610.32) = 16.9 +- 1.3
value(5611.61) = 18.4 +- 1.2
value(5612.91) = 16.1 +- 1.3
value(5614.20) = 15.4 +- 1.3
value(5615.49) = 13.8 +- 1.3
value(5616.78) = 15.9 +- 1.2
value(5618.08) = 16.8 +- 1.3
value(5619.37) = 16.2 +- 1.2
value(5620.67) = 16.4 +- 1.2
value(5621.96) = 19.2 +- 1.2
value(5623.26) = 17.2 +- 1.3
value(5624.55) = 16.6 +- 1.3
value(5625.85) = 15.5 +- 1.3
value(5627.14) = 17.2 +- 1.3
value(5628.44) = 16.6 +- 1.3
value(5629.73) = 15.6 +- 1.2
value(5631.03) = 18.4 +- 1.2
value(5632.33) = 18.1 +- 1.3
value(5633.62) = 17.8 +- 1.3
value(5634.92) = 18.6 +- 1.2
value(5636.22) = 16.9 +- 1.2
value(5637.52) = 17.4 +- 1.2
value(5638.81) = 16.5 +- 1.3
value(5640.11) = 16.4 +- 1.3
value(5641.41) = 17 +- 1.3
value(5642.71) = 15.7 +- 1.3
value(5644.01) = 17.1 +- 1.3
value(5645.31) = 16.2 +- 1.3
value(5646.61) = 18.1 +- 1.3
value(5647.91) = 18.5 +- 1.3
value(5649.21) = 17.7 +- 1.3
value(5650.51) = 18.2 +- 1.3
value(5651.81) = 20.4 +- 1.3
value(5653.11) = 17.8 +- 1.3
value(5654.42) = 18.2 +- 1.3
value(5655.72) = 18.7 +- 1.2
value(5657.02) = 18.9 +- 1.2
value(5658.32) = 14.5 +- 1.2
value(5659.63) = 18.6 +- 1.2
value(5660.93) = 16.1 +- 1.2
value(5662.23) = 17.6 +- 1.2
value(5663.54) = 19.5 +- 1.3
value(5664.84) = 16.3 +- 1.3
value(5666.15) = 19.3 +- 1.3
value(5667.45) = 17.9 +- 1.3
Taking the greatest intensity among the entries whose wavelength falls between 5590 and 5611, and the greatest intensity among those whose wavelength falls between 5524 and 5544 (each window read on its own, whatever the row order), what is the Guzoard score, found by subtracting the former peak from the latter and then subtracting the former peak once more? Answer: -20.0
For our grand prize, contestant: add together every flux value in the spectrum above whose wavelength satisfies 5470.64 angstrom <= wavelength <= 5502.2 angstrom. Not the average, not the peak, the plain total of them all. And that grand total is 388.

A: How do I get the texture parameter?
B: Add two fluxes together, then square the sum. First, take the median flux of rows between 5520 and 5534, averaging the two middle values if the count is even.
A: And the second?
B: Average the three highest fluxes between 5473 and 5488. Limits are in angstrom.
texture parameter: 1091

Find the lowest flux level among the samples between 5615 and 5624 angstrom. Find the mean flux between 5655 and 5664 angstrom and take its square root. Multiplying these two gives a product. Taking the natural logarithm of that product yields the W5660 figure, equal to 4.06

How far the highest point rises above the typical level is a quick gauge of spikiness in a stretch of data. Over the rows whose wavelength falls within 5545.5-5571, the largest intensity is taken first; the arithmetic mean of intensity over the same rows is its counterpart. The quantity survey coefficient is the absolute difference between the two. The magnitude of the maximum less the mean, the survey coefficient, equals 1.6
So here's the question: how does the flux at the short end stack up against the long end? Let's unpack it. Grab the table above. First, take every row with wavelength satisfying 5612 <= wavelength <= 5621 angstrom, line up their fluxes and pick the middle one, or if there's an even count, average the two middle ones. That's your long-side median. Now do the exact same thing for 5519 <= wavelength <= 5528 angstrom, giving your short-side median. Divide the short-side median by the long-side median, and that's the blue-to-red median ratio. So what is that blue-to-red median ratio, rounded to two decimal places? 1.03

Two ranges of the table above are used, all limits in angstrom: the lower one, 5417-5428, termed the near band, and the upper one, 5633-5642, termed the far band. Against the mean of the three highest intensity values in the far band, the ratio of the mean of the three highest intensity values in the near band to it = 1.08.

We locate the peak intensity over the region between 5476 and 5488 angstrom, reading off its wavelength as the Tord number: 5486.40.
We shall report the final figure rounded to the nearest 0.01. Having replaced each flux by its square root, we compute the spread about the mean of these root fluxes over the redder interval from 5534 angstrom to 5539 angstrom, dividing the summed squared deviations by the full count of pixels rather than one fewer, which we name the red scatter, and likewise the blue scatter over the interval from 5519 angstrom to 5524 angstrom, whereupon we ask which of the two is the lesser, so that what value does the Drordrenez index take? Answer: 0.11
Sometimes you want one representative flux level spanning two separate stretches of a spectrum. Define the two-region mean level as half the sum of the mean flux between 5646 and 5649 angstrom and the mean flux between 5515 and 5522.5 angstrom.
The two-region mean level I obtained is 17.6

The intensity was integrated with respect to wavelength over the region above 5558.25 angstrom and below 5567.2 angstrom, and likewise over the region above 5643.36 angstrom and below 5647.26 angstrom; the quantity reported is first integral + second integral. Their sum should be 224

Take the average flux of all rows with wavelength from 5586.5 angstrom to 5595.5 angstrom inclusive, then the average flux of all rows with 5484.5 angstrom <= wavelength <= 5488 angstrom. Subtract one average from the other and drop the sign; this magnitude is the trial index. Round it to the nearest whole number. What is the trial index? 2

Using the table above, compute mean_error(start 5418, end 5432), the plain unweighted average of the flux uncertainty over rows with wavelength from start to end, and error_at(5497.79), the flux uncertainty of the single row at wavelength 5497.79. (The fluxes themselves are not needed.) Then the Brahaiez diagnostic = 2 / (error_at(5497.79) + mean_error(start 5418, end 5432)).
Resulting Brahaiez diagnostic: 0.7692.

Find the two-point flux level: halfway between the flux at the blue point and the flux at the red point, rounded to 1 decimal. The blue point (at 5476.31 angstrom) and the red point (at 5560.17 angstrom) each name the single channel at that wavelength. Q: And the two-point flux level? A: 15.7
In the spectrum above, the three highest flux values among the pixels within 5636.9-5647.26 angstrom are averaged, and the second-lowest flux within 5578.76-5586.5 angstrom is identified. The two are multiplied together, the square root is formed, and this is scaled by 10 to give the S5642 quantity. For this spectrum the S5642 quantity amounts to 168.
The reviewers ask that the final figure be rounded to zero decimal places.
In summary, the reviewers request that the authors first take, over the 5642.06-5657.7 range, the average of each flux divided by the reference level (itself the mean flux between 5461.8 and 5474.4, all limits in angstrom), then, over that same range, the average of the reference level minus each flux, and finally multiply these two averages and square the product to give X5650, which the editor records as 11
